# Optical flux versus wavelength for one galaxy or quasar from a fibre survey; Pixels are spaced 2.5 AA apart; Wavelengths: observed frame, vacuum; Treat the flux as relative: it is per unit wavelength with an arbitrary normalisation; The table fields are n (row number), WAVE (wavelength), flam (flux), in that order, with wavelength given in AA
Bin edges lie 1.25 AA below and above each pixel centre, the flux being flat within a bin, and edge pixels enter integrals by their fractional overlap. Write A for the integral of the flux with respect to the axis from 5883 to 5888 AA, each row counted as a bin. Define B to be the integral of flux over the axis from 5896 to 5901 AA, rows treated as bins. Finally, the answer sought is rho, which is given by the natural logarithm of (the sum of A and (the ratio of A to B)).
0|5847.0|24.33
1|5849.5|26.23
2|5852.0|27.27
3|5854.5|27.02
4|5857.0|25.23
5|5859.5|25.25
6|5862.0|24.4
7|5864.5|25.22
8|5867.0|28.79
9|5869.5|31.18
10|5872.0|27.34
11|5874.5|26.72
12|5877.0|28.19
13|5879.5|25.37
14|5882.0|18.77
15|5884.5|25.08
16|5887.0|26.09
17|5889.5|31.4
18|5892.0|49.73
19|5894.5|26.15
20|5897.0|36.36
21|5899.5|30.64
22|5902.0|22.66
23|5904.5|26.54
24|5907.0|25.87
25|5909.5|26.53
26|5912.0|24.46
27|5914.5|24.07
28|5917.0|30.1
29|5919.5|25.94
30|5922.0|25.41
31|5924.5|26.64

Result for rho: 4.8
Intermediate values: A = 126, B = 164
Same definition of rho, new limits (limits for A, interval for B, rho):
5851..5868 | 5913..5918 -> 6.1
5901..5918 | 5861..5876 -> 6.1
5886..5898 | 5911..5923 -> 6.0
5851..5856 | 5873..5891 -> 4.9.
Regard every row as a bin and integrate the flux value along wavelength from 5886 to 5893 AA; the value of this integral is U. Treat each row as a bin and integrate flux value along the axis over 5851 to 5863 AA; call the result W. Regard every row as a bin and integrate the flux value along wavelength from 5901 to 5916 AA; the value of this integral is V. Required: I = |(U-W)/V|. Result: 0.2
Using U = 249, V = 377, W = 310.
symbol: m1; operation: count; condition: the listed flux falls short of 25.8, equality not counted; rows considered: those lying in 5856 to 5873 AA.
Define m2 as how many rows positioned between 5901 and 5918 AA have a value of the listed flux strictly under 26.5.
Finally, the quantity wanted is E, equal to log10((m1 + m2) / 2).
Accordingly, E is 0.60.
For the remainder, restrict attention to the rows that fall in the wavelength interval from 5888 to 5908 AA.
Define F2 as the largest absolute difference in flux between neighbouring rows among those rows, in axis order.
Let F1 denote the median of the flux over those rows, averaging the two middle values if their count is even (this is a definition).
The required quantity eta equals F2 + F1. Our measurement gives 52.2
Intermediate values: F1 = 28.6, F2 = 23.6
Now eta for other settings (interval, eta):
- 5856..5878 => 30.6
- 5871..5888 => 32.7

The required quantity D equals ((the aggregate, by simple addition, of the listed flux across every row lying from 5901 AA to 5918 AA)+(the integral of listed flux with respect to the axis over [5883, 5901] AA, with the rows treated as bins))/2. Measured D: 377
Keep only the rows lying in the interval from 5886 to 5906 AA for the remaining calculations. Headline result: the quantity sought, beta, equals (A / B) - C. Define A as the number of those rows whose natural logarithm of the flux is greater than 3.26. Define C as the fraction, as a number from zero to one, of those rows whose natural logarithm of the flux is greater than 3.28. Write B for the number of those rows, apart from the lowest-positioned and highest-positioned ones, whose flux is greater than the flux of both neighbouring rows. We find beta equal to 3.0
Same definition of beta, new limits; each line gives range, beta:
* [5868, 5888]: 4.5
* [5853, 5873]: 1.5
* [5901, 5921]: 0.9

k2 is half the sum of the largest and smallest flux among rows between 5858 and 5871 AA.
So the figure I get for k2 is 27.8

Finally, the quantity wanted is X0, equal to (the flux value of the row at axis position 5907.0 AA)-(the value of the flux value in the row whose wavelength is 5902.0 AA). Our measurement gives 3.2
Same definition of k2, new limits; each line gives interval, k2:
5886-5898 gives 37.9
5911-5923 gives 27.1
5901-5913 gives 24.6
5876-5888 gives 23.5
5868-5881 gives 28.3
